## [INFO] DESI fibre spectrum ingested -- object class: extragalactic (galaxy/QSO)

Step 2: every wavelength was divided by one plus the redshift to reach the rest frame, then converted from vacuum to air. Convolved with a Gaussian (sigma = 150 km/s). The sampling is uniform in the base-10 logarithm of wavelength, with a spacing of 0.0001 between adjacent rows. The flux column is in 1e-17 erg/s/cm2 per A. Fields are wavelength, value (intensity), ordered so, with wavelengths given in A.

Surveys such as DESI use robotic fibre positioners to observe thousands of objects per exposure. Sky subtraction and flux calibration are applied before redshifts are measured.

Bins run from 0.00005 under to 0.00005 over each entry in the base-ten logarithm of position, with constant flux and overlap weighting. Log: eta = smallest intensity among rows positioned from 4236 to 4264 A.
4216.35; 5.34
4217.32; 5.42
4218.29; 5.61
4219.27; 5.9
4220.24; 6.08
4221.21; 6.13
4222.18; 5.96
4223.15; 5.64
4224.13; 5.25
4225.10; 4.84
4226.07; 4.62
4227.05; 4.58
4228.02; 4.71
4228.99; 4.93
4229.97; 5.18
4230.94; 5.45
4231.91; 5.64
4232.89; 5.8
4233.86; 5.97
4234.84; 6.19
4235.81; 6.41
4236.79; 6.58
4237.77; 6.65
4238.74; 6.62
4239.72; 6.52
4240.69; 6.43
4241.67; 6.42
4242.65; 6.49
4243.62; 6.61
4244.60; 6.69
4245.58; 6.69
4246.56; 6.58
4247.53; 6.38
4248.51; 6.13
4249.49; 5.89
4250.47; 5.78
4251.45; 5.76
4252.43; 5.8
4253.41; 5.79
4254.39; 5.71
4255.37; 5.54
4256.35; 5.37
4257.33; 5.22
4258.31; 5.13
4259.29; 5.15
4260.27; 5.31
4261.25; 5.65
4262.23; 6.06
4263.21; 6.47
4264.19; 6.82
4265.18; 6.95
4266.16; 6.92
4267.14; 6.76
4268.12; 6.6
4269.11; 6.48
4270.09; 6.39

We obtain 5.13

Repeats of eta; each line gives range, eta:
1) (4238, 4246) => 6.42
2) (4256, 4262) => 5.13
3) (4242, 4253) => 5.76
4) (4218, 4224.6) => 5.25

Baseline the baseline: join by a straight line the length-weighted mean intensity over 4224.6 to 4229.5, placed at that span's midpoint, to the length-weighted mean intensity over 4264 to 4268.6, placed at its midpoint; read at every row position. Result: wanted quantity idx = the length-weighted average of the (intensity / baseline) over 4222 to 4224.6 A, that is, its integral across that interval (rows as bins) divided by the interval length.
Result 1.23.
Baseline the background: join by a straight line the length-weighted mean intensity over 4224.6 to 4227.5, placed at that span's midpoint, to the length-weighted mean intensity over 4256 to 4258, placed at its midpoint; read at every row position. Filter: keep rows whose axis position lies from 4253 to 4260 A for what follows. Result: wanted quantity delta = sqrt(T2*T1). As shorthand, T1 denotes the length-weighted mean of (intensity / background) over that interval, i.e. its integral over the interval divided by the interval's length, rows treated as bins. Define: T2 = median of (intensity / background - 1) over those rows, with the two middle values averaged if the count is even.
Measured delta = 0.14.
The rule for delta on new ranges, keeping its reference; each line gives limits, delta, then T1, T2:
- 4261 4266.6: 0.53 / 1.20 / 0.23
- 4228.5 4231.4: 0.31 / 1.09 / 0.09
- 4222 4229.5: 0.20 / 1.08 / 0.04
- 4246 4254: 0.40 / 1.17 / 0.13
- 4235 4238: 0.68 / 1.33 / 0.35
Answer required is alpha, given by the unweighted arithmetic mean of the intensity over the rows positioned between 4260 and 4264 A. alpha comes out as 5.9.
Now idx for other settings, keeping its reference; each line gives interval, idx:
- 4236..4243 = 1.21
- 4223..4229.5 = 1.04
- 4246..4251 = 1.05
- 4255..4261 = 0.83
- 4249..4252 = 0.97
